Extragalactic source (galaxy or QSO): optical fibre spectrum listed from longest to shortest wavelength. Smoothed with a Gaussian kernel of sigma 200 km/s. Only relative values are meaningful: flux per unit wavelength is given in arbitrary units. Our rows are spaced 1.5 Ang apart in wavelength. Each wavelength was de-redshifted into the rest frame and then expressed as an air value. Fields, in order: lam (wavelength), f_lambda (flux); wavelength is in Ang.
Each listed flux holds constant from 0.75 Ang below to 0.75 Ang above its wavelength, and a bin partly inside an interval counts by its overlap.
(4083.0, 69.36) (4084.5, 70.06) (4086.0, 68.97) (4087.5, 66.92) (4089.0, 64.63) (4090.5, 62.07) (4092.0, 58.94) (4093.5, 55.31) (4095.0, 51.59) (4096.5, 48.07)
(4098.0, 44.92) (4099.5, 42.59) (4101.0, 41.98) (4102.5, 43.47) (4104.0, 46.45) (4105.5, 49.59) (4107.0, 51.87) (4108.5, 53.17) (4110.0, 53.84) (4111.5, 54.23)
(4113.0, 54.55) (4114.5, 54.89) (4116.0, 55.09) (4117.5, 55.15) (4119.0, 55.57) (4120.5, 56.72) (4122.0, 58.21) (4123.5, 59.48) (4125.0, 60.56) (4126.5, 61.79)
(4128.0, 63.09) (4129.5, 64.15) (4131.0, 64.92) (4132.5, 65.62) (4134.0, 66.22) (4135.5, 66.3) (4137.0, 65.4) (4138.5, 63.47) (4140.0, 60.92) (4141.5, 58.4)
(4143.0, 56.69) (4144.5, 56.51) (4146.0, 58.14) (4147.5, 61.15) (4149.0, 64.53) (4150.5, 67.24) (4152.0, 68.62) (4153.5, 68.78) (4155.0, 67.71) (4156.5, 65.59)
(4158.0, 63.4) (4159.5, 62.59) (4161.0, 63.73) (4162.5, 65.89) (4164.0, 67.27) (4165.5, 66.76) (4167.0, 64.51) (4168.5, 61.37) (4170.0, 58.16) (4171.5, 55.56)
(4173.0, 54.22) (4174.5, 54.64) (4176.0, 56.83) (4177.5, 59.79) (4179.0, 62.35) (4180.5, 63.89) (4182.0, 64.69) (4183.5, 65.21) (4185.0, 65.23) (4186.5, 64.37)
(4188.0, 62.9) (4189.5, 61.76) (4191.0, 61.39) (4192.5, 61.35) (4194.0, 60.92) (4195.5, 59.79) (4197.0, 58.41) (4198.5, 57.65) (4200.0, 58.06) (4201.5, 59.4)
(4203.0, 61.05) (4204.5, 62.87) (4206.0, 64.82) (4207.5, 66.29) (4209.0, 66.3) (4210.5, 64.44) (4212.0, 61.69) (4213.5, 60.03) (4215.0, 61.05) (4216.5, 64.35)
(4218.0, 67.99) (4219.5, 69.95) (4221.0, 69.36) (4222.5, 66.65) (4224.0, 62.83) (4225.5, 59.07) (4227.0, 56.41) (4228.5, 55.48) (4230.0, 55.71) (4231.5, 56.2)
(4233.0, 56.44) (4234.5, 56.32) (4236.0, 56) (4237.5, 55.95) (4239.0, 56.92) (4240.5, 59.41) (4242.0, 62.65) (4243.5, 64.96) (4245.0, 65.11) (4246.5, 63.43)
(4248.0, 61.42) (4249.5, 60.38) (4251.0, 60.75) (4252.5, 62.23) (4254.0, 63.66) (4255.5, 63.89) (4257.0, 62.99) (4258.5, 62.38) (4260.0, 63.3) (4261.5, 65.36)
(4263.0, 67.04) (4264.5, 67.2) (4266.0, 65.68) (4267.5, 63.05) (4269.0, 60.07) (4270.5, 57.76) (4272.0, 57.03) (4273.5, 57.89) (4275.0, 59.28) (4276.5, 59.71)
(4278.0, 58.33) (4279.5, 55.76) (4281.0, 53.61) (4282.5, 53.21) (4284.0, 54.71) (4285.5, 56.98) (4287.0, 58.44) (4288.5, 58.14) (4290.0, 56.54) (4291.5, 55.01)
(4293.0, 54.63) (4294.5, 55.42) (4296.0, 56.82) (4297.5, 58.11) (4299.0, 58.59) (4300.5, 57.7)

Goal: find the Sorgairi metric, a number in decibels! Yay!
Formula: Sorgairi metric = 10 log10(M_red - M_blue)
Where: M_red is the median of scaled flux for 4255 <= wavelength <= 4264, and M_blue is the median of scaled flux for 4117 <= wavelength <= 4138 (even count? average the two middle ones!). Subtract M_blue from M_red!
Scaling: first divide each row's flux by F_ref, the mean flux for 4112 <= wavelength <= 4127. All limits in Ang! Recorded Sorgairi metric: -17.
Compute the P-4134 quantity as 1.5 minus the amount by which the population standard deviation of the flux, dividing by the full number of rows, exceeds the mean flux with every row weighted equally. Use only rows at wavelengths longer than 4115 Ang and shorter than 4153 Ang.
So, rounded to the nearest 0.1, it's 58.8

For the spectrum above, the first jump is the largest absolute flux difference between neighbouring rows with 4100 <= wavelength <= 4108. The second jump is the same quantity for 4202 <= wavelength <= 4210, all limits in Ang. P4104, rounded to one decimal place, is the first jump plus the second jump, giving 5.1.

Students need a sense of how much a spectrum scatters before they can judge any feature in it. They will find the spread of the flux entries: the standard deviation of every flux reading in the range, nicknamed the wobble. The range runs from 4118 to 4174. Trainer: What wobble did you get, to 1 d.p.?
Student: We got 4.1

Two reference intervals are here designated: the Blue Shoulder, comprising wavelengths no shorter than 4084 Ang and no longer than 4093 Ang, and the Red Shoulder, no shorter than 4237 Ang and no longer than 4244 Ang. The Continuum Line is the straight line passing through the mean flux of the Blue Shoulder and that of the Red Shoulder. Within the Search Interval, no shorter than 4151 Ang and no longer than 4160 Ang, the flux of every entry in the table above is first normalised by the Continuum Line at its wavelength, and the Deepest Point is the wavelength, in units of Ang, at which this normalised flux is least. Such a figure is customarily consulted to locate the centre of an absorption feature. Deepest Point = 4159.5 Ang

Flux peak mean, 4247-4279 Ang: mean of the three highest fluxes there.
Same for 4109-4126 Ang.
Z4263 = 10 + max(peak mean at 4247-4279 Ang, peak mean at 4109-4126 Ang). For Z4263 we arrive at 76.6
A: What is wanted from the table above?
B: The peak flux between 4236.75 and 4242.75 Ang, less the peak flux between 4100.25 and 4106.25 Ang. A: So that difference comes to 13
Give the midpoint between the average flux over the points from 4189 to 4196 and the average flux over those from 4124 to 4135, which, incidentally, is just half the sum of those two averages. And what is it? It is 62.4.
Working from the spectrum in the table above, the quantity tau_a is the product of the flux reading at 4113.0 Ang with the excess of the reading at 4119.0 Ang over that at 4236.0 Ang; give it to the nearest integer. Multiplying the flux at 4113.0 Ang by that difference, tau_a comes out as -23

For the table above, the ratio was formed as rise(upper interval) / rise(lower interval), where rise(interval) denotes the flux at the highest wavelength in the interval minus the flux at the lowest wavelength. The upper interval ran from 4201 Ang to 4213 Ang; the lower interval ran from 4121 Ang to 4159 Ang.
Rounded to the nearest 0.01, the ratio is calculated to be 0.44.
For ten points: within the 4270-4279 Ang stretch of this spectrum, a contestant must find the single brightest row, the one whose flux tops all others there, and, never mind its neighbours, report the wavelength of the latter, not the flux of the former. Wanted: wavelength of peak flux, 4276.5 Ang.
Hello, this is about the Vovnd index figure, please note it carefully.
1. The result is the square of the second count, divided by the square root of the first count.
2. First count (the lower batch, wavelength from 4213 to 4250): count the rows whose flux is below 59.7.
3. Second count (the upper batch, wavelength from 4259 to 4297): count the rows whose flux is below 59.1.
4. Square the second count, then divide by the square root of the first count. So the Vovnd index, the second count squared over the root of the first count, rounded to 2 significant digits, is 77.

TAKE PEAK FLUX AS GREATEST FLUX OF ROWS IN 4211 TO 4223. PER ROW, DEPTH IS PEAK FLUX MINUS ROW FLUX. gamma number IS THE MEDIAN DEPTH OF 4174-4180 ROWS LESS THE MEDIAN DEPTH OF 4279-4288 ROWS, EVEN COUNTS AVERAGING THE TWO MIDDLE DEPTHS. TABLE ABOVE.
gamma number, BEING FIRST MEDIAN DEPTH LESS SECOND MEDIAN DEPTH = -3.1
